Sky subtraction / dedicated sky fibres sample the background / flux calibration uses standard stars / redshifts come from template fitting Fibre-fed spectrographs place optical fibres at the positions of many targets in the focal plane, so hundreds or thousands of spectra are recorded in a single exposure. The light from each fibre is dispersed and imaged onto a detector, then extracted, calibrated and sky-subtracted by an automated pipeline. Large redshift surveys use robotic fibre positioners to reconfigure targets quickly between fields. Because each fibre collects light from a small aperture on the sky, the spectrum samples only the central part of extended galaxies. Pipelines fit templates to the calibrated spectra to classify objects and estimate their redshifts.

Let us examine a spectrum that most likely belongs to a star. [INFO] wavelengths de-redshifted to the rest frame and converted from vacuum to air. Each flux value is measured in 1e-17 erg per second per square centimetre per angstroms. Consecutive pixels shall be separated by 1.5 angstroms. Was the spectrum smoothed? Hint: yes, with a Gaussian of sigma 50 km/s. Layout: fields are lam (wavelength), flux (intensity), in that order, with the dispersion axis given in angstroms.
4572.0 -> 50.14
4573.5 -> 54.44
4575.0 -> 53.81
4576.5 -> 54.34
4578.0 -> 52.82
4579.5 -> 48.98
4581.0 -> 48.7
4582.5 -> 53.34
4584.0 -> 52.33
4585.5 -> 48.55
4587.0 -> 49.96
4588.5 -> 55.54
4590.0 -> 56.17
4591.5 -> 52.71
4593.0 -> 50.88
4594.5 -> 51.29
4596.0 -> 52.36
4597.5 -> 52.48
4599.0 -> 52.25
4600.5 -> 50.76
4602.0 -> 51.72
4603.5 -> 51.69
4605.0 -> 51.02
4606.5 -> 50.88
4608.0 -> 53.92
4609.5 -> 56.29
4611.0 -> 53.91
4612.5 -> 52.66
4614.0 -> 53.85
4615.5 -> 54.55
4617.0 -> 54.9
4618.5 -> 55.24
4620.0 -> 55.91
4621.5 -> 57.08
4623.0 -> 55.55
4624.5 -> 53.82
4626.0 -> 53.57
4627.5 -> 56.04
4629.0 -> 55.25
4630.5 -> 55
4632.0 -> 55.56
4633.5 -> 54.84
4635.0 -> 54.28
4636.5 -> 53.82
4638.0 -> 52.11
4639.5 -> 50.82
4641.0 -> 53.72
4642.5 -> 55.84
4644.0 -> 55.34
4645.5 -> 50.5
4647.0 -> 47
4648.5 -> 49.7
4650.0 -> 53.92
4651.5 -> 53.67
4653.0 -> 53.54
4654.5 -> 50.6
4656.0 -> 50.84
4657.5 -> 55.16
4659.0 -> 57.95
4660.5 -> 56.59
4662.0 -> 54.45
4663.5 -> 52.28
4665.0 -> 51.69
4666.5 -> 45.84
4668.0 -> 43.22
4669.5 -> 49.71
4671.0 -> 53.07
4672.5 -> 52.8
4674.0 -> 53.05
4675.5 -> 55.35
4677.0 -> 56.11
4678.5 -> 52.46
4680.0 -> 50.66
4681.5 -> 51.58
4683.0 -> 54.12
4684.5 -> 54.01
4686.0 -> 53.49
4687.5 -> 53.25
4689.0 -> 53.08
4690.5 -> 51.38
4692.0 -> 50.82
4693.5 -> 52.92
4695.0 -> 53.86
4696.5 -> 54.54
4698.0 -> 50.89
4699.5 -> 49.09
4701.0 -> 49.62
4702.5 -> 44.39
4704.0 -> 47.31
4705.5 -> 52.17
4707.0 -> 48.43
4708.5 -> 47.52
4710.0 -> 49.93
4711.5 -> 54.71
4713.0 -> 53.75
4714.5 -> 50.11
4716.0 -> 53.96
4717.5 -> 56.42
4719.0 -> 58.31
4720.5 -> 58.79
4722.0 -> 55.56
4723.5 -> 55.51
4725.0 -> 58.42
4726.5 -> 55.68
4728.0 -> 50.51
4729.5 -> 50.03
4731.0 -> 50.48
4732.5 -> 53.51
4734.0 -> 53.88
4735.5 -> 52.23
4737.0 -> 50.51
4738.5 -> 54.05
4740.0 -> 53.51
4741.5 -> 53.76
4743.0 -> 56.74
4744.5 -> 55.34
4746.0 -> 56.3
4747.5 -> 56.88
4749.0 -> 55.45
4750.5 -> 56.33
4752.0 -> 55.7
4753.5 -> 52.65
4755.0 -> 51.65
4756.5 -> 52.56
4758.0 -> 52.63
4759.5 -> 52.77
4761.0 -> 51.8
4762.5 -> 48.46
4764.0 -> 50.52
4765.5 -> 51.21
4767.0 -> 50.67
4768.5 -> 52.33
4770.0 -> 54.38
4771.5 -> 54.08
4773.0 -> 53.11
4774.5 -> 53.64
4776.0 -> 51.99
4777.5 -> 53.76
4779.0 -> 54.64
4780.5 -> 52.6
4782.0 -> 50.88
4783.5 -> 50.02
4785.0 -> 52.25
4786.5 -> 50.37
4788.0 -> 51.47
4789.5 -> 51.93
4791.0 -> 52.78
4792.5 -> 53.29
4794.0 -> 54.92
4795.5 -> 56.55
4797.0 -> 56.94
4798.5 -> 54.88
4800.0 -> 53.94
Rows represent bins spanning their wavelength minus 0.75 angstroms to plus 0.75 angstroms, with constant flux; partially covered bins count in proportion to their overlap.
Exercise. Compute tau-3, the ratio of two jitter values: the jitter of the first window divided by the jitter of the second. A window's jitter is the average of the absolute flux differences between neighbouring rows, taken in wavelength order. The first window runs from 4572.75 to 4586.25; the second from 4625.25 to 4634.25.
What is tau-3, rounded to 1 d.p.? 2.1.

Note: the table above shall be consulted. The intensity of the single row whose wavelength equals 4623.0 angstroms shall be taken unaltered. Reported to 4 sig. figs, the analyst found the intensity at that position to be 55.55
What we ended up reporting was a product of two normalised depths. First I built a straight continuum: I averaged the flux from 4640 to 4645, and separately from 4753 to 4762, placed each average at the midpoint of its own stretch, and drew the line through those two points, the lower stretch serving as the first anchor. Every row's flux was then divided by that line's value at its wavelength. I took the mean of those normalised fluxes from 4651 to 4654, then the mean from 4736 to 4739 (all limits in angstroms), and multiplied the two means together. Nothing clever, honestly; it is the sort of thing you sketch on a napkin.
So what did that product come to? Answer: 0.97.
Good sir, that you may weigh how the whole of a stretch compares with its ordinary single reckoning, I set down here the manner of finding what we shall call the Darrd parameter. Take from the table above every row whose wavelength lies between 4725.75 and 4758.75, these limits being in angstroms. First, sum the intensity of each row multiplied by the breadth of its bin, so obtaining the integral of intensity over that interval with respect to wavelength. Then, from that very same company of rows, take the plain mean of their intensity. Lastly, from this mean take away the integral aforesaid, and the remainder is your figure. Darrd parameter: -1717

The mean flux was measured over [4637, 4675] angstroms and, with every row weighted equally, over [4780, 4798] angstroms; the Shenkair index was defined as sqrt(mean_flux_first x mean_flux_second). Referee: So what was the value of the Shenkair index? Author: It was 52.5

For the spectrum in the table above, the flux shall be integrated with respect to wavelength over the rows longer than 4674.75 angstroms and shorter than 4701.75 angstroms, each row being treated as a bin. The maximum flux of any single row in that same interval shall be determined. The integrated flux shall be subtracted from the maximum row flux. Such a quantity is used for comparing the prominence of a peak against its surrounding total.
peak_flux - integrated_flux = -1365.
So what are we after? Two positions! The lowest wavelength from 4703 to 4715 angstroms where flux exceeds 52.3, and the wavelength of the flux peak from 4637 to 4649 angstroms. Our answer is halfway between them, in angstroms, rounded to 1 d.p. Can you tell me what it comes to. 4677.0 angstroms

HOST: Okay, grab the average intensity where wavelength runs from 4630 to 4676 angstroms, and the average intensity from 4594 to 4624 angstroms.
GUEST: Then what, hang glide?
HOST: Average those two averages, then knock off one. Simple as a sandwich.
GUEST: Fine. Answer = 52.0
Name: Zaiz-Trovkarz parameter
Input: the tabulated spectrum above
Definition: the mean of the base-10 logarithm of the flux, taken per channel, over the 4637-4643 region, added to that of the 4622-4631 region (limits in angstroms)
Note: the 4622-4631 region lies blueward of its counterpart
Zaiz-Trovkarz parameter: 3.46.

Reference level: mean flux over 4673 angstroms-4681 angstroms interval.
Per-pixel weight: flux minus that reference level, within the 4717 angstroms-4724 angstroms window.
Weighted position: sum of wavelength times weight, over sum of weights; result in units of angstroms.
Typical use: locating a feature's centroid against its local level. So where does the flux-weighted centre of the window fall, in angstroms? 4720.1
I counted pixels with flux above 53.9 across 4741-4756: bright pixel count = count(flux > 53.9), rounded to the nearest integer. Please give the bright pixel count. 7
